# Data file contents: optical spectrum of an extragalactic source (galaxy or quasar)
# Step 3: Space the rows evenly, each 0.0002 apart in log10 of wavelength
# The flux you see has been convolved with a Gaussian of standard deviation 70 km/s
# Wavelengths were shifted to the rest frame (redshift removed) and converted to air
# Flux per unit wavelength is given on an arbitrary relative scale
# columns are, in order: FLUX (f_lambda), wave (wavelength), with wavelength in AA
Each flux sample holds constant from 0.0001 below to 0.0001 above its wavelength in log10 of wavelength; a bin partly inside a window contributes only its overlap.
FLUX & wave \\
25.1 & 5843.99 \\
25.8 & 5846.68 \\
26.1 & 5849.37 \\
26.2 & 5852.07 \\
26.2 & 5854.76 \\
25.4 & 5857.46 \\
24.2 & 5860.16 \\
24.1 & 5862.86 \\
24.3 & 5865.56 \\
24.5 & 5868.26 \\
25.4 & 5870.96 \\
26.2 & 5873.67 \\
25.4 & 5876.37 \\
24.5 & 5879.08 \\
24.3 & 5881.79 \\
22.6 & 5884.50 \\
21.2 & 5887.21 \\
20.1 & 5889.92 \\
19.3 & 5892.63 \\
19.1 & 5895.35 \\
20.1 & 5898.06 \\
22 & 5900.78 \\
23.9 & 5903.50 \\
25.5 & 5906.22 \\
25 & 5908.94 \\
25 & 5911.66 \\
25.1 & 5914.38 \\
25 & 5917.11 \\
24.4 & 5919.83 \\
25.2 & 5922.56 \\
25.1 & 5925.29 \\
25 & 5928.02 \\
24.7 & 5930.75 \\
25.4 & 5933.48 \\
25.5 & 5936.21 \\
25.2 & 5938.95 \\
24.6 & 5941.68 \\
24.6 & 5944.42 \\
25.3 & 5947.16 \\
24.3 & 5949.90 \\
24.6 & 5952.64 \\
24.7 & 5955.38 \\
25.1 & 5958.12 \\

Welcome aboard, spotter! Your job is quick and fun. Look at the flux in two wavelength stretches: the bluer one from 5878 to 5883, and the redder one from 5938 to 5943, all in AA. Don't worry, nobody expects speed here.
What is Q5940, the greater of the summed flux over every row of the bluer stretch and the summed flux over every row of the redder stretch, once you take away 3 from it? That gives 46.8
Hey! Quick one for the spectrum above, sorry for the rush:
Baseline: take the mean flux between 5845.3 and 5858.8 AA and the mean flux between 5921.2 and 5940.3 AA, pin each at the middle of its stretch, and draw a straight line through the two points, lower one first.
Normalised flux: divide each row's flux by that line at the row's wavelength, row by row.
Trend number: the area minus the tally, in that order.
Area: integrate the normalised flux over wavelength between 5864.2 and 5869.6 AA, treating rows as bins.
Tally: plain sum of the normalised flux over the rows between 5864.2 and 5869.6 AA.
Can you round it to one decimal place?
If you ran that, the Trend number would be 3.2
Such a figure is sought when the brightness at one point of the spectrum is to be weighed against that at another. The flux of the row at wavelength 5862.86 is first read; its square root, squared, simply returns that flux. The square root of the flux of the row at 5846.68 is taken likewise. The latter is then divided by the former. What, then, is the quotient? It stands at 0.211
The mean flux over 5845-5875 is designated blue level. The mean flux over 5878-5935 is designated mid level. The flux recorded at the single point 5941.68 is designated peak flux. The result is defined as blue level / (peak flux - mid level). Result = 22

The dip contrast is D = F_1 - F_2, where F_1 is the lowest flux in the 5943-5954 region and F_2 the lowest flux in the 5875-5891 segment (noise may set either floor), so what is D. 4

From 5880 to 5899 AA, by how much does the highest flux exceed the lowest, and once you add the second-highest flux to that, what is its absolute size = 27.8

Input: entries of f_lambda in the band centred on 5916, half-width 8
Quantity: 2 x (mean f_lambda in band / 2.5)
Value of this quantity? 20.0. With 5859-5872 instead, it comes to 19.6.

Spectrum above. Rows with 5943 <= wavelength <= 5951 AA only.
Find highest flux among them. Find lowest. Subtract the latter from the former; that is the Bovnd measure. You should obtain 1.00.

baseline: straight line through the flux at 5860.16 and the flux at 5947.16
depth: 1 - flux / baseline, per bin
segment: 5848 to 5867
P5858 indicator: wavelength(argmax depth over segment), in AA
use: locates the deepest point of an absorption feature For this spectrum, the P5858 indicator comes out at 5862.86 AA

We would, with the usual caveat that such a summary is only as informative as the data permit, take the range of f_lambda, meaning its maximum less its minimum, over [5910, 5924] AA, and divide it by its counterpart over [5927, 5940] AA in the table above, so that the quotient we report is 1.00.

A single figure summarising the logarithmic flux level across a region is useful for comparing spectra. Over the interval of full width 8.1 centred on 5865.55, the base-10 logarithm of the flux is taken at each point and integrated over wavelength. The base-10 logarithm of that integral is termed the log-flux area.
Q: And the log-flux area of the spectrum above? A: 1.05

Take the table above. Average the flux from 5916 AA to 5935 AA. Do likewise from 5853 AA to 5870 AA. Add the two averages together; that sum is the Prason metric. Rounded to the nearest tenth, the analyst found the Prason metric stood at 49.8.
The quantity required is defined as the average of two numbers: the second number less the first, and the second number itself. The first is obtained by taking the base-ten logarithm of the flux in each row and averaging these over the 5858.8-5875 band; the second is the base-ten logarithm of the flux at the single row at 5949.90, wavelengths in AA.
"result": 0.689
